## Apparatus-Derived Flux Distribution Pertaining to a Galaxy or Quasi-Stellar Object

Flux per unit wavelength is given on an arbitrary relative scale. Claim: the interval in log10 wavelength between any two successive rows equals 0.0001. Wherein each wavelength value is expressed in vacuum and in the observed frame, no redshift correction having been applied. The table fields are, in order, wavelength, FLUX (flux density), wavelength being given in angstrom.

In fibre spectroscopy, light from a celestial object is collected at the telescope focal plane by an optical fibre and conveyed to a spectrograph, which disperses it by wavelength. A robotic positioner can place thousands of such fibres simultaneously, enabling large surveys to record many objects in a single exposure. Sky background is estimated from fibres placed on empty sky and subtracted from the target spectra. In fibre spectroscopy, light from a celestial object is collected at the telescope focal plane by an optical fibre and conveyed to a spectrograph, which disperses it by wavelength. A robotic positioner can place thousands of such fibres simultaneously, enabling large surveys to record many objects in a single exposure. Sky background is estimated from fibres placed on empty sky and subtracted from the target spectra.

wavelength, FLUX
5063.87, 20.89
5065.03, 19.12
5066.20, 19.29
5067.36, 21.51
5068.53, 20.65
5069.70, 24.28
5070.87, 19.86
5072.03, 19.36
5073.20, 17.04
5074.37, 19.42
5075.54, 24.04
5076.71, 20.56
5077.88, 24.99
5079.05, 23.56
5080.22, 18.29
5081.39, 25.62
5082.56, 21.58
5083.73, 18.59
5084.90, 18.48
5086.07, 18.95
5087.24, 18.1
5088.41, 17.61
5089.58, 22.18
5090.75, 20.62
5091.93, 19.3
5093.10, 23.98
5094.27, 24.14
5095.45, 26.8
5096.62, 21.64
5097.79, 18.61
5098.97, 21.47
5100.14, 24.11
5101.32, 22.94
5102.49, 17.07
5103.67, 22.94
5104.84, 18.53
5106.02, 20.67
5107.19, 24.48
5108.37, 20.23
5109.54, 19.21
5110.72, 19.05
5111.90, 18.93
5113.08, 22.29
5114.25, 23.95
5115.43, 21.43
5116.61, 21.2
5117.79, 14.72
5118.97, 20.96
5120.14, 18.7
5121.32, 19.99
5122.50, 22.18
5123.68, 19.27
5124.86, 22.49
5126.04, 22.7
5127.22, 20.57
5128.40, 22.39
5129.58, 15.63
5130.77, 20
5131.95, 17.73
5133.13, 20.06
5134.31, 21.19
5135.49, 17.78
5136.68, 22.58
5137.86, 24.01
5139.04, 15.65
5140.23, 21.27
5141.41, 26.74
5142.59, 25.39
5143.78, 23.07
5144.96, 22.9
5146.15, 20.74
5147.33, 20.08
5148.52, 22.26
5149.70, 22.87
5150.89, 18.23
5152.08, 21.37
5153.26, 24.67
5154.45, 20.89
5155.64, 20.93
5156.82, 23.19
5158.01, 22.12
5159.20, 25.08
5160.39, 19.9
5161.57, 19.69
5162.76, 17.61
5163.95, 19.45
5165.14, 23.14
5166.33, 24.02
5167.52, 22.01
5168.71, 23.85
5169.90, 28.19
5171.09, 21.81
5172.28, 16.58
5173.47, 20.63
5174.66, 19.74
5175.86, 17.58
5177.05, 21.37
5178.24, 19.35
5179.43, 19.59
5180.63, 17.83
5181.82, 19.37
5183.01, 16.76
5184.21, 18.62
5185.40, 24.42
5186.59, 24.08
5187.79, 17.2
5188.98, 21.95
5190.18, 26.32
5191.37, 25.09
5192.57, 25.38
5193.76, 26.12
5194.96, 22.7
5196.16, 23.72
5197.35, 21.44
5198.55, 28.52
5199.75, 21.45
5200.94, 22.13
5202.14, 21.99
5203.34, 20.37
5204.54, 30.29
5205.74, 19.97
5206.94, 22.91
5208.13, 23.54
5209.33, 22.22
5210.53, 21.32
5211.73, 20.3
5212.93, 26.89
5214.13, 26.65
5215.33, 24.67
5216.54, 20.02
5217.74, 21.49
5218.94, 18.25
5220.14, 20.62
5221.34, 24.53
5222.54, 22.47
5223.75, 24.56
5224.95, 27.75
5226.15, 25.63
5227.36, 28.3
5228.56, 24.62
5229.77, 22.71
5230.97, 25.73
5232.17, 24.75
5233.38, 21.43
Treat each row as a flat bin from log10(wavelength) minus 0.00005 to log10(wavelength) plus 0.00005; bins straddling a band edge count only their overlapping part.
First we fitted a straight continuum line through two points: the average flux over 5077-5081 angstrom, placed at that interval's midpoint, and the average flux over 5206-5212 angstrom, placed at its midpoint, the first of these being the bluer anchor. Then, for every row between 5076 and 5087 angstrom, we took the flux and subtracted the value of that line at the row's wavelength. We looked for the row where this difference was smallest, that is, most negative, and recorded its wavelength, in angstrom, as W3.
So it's 5080.22 angstrom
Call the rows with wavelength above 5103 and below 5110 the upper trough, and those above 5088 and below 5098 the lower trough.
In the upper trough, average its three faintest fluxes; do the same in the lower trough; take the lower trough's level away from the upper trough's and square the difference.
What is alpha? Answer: 1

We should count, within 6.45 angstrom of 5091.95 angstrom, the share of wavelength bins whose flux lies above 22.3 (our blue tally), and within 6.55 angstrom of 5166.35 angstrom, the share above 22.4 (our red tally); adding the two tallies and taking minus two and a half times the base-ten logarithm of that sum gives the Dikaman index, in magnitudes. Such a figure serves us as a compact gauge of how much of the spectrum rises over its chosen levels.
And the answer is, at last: 0.49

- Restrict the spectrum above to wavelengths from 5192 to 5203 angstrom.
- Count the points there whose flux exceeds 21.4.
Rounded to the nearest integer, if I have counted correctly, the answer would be 9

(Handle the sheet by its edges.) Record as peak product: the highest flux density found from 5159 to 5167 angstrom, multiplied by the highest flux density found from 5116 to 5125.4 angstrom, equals 564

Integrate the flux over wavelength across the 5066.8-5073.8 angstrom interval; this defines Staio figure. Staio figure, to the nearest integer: 143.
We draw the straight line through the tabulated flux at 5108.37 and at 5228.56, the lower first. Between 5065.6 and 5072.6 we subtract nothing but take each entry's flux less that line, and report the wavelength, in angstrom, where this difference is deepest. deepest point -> 5072.03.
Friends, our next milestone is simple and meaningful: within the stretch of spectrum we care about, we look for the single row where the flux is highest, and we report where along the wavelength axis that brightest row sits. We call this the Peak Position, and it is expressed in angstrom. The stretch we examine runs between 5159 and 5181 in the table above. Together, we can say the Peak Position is 5169.90 angstrom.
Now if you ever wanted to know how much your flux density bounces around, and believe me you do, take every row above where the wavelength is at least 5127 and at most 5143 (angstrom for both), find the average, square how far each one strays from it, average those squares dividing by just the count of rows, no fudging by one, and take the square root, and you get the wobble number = 3.2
